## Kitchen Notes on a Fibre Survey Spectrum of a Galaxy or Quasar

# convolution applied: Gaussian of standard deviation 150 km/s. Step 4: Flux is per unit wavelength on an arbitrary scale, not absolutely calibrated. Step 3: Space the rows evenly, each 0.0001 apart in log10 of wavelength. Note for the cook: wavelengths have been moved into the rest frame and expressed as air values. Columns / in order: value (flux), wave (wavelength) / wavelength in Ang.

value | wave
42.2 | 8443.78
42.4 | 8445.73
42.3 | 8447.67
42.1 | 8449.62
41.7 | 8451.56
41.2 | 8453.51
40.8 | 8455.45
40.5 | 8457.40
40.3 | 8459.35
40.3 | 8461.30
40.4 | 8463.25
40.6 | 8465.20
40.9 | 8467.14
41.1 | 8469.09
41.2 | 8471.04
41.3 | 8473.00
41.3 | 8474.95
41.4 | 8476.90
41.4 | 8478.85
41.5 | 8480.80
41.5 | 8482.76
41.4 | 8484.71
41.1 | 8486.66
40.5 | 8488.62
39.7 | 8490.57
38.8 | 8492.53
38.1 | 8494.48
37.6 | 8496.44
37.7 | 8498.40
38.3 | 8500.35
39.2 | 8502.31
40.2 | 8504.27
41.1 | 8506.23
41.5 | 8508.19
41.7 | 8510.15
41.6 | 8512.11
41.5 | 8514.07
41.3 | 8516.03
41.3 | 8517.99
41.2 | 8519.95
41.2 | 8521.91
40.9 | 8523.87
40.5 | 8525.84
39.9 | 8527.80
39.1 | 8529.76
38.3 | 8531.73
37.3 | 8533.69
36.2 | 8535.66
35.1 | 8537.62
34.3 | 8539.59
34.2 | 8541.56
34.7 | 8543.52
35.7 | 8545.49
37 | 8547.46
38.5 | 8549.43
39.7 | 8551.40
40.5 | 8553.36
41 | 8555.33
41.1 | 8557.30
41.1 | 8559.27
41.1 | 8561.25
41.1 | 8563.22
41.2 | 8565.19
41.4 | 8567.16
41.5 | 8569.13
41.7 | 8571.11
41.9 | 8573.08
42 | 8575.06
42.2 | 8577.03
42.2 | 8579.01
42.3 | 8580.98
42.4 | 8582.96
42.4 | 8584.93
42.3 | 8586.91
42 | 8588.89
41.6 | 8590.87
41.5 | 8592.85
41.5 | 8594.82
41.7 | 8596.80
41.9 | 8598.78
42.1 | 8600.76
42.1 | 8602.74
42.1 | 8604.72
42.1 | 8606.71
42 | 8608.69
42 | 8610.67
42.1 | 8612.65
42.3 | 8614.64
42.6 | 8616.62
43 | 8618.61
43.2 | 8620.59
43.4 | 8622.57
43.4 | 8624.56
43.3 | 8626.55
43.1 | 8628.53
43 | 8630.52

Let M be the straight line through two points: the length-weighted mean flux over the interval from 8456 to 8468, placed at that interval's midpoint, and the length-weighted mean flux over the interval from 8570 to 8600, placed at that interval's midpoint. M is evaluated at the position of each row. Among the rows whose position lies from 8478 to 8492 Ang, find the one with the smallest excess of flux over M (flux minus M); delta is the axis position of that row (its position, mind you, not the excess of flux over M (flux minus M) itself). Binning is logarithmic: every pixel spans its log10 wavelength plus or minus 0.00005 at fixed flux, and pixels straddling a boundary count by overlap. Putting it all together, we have 8490.57 Ang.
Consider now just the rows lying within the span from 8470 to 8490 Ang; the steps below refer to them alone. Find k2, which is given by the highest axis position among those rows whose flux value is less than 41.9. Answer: 8488.62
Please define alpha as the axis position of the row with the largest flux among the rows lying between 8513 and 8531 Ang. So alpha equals 8514.07 Ang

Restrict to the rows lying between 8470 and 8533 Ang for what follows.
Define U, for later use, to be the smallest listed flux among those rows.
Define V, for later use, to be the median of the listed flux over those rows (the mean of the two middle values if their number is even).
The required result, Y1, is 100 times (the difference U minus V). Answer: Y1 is -355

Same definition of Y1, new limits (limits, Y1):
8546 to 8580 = -410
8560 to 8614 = -90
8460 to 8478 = -80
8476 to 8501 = -290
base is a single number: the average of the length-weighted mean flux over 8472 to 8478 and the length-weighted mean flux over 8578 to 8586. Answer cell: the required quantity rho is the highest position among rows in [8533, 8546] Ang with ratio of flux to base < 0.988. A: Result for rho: 8545.49 Ang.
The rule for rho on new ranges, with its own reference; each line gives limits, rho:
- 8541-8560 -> 8559.27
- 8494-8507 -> 8506.23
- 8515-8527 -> 8525.84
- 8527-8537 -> 8535.66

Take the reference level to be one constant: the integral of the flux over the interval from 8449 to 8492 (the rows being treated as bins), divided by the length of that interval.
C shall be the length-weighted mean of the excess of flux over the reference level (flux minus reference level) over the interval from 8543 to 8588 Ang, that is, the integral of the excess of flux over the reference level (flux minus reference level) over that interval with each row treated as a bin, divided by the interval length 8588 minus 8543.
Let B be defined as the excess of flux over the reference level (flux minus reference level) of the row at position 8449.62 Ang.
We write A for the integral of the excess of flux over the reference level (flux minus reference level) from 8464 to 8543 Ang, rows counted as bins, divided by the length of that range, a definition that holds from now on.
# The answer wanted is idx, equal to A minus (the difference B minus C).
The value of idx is -2.6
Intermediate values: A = -1.2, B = 1.1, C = -0.3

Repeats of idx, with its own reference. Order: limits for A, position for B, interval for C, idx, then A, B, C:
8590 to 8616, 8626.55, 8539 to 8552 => -6.1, 1.0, 2.3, -4.7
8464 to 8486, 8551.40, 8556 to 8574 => 1.9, 0.2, -1.3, 0.4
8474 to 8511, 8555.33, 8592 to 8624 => 0.5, -0.8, 0.0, 1.3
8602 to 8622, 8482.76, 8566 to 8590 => 1.9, 1.4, 0.5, 1.0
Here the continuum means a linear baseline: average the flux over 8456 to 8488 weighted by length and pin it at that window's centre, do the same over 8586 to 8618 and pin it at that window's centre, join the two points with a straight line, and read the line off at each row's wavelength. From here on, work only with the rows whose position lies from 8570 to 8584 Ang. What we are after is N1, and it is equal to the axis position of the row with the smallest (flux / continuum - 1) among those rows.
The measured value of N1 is 8571.11 Ang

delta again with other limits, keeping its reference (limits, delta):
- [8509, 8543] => 8541.56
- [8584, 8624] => 8594.82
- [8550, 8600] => 8551.40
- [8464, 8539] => 8537.62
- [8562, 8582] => 8563.22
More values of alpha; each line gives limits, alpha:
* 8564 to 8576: 8575.06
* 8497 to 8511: 8510.15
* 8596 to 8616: 8614.64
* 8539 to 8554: 8553.36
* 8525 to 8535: 8525.84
